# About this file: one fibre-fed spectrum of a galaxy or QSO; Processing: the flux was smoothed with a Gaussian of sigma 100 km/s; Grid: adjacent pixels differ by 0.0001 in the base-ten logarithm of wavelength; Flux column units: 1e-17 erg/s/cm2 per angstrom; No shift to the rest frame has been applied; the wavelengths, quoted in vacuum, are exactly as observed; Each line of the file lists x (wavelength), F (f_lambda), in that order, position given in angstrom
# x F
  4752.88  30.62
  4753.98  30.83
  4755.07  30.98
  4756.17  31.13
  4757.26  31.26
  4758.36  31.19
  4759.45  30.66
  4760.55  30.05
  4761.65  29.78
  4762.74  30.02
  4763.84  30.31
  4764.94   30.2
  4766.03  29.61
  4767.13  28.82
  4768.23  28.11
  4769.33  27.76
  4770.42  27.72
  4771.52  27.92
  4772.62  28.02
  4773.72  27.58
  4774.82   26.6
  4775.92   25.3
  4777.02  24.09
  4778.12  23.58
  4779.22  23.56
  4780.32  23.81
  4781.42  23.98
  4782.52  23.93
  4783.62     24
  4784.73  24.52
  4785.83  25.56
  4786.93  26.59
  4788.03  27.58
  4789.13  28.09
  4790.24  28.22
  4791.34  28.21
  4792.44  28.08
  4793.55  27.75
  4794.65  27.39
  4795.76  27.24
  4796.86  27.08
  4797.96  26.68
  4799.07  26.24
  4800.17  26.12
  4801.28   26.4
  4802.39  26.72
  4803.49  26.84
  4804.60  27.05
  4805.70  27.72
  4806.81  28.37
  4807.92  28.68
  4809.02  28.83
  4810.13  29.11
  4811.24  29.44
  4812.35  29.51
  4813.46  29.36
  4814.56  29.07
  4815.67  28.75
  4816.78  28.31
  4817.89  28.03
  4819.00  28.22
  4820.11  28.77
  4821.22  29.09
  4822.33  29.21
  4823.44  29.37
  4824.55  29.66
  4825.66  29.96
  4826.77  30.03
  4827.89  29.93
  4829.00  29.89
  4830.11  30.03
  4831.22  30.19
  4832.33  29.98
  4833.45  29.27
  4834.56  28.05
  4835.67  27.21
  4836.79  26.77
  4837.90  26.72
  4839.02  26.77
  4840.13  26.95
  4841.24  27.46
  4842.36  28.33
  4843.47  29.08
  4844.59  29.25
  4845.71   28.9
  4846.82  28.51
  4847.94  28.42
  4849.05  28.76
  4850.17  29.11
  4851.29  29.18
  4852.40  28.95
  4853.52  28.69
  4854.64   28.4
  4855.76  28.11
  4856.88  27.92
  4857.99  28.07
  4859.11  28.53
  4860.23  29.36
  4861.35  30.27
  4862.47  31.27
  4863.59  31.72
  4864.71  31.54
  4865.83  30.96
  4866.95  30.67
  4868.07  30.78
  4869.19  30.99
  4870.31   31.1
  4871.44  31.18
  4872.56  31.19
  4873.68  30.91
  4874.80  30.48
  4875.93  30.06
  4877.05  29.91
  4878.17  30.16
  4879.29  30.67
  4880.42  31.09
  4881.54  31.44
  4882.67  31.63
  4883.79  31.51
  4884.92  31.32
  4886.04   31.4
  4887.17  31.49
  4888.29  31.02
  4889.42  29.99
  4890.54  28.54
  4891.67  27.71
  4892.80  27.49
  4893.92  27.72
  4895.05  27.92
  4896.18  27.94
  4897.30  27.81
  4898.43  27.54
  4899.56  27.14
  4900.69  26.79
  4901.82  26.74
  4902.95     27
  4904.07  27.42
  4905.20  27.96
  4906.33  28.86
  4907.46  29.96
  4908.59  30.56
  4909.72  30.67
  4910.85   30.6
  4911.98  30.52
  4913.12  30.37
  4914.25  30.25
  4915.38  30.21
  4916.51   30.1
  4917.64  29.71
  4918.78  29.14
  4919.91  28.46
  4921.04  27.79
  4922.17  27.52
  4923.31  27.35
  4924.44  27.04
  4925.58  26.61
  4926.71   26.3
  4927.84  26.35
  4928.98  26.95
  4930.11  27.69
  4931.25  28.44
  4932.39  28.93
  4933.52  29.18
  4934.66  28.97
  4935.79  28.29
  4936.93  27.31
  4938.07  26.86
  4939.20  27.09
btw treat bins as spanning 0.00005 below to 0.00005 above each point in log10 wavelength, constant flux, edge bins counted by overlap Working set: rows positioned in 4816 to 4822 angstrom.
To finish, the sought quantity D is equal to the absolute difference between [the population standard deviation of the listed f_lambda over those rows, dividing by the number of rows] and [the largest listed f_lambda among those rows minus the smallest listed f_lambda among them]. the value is 0.7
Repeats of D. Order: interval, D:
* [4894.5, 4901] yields 0.7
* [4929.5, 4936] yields 1.0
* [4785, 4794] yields 1.8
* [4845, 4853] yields 0.5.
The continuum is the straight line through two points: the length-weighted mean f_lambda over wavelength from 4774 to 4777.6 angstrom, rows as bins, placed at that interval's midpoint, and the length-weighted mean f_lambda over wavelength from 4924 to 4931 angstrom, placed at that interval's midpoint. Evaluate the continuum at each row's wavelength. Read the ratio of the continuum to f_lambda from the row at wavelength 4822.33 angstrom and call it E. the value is 0.89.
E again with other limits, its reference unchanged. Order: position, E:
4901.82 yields 1.00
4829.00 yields 0.87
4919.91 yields 0.94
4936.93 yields 0.99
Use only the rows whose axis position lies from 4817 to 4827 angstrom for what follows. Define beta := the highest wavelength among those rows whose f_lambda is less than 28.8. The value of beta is 4820.11 angstrom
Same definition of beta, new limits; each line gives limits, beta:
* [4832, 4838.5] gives 4837.90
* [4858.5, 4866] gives 4859.11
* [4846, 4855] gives 4854.64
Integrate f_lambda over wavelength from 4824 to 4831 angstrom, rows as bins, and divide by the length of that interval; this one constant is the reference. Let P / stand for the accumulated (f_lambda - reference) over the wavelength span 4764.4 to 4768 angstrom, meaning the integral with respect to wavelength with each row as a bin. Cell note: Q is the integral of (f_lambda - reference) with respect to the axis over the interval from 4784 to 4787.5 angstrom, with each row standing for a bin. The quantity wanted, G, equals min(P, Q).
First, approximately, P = -2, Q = -16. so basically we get -16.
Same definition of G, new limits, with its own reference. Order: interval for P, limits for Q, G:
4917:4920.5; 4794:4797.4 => -9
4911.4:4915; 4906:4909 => 0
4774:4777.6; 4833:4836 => -16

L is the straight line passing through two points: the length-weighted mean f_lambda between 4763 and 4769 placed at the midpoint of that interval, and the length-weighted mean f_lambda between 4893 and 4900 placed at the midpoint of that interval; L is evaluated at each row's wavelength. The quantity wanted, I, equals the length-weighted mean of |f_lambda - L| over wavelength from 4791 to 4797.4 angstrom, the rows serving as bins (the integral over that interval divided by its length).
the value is 1.39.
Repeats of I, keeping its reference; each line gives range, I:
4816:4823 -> 0.43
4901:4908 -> 0.95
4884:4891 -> 2.89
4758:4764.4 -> 0.90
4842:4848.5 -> 0.43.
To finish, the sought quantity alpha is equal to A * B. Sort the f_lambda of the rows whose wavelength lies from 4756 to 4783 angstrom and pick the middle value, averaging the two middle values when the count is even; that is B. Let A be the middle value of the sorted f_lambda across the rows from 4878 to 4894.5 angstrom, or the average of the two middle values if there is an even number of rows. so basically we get 869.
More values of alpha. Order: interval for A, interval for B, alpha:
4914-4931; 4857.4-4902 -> 847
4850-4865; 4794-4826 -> 824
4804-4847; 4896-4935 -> 808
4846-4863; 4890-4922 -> 809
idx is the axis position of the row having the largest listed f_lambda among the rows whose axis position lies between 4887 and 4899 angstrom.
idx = 4887.17 angstrom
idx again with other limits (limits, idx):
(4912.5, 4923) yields 4913.12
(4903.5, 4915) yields 4909.72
